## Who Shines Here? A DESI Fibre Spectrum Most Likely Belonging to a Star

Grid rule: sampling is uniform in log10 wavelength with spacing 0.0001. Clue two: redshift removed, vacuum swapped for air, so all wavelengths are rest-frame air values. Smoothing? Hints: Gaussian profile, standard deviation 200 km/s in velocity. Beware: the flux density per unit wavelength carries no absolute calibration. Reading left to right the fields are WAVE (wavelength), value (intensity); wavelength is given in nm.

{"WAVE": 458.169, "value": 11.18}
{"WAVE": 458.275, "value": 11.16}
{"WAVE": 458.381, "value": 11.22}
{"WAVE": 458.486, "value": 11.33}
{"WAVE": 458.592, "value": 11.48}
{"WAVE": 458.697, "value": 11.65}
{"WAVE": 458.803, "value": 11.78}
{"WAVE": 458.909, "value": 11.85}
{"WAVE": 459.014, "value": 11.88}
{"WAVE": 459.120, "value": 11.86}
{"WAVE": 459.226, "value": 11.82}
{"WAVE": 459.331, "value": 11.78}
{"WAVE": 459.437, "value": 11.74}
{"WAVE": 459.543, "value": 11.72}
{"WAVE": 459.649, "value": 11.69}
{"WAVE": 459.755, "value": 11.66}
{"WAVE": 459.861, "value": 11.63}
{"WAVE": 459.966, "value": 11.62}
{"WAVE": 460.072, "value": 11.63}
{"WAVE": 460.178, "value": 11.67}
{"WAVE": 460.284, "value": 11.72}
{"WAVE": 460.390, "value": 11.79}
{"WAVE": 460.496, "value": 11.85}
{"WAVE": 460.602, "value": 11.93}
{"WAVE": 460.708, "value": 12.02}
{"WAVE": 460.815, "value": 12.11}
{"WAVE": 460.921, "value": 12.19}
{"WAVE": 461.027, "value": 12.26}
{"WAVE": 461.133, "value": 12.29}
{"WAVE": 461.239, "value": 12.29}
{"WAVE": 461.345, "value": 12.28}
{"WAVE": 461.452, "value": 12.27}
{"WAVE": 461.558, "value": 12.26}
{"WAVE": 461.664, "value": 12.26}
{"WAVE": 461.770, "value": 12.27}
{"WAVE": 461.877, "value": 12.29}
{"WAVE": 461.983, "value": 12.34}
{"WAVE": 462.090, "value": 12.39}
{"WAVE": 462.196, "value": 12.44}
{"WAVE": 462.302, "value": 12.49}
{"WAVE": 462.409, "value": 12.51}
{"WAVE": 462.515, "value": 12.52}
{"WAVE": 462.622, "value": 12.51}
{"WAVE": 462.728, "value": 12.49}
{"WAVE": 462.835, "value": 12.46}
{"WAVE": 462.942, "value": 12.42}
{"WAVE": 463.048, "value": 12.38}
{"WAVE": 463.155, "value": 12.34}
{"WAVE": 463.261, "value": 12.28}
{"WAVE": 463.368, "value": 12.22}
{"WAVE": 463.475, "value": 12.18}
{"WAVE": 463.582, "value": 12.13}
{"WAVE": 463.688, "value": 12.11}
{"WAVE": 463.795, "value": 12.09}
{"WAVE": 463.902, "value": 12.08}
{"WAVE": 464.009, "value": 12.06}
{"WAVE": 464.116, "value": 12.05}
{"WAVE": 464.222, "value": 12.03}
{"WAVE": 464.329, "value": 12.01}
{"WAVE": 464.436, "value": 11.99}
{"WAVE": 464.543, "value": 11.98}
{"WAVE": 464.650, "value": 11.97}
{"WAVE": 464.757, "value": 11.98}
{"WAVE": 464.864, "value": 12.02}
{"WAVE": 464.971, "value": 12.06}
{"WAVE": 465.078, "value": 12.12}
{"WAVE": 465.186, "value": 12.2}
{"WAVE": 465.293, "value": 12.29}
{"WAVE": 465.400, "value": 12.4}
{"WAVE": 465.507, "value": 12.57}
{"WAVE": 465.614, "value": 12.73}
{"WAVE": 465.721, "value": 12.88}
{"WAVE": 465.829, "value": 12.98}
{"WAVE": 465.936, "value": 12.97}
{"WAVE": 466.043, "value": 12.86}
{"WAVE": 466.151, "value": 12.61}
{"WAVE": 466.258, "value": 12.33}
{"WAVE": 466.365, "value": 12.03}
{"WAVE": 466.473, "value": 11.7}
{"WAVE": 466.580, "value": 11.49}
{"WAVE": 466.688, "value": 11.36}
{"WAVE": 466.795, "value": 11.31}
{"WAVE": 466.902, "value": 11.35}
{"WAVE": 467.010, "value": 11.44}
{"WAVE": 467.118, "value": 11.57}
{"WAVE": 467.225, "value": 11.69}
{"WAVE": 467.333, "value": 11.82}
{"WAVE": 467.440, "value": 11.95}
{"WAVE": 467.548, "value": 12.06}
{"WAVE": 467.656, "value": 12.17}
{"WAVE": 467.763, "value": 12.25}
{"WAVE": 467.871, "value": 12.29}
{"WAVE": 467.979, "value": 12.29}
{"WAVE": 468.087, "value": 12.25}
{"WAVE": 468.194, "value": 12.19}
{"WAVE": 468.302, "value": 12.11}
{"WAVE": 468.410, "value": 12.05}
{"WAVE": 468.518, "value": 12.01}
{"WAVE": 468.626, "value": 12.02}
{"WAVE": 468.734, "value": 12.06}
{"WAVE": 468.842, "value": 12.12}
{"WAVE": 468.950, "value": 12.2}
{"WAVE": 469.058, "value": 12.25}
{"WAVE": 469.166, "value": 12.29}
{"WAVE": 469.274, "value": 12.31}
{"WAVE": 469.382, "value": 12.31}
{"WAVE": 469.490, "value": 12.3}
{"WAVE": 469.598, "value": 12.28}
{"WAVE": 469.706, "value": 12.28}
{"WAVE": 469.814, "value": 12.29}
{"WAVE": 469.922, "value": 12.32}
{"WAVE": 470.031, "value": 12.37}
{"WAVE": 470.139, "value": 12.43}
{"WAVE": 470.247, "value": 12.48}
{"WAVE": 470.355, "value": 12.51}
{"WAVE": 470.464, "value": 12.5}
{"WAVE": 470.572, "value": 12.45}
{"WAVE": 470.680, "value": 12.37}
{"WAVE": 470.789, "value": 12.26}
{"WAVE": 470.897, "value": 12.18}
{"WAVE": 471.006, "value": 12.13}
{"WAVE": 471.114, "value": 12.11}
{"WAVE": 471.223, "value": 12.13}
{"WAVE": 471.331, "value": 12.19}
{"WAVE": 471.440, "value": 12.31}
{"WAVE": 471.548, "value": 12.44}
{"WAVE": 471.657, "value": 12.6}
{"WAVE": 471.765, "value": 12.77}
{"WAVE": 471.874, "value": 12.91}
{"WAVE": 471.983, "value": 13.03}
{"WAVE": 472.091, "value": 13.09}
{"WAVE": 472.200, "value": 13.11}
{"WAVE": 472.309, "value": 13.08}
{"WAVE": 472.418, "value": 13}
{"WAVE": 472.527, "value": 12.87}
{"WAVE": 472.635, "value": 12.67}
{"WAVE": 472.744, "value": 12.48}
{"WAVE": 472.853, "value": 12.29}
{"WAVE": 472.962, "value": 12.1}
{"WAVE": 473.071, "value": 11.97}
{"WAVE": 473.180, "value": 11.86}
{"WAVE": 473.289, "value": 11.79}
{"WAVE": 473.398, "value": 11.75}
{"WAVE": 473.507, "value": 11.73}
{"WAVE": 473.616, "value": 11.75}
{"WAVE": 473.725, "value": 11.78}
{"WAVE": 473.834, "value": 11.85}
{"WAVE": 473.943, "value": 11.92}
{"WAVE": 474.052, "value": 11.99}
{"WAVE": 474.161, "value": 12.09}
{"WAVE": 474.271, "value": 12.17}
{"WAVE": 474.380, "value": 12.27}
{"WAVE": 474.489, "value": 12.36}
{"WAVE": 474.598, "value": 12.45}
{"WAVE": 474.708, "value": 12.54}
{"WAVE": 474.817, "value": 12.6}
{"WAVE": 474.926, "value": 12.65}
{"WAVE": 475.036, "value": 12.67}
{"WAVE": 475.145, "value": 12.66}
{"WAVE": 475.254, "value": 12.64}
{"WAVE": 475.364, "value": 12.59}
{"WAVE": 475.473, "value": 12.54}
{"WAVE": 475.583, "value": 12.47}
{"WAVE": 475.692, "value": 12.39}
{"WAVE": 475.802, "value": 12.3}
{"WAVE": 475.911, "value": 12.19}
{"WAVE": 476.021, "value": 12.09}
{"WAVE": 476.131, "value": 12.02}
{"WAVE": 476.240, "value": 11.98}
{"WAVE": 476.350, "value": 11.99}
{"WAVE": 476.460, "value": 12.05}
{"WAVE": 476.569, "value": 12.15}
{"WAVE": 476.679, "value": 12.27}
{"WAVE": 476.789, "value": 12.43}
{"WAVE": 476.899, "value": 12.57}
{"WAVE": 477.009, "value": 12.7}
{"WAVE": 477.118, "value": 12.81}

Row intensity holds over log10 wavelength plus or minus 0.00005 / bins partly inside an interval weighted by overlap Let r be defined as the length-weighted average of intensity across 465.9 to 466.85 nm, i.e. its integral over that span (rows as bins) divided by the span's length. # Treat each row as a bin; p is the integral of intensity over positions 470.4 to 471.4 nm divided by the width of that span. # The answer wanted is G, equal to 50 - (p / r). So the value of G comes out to 49.0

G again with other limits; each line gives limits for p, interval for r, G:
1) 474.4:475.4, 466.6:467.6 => 48.9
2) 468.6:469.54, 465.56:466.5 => 49.0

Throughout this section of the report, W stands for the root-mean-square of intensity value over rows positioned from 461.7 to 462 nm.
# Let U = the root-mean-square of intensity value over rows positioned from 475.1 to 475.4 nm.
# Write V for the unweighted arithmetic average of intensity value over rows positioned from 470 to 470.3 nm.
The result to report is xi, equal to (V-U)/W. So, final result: -0.02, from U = 12.6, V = 12.4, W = 12.30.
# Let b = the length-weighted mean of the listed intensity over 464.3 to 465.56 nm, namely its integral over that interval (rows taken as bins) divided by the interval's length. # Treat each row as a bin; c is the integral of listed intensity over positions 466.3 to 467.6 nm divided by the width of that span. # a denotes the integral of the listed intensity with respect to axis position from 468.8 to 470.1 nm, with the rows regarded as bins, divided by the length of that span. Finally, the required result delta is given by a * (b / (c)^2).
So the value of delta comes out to 1.10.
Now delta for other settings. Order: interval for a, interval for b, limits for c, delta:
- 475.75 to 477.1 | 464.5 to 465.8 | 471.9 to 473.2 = 0.94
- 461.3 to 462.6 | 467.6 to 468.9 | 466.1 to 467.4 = 1.09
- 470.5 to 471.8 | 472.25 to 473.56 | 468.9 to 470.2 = 1.00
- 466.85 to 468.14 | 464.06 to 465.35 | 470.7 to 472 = 0.94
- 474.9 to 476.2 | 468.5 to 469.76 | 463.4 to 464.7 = 1.04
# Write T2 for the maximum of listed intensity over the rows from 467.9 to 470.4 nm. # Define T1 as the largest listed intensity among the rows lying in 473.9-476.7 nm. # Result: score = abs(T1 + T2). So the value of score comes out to 25.2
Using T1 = 12.67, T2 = 12.51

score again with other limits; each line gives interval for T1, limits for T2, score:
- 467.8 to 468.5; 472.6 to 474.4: 25.0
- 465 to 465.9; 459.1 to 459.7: 24.8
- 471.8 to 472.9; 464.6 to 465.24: 25.3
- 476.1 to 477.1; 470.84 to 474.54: 25.8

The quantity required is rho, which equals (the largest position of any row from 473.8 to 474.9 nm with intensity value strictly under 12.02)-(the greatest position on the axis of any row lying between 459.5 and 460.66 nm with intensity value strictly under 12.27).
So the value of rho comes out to 13.45 nm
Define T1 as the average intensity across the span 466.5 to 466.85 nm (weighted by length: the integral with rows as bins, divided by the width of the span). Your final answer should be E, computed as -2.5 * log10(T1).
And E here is -2.65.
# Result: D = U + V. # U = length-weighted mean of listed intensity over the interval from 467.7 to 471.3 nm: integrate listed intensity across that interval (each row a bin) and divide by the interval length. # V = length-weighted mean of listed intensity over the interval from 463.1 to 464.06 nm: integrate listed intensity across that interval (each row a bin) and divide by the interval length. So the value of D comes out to 24.4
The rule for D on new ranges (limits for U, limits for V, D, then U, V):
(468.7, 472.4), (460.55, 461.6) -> 24.6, 12.4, 12.2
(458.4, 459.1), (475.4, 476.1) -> 24.0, 11.7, 12.3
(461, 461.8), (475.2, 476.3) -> 24.6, 12.3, 12.3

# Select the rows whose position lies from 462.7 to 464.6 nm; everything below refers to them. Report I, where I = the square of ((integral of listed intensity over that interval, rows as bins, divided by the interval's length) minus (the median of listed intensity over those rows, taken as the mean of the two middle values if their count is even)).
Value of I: 0.0033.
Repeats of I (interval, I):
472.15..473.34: 0.0001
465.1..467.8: 0.0026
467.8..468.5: 0.0016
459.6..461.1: 0.0087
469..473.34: 0.0129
